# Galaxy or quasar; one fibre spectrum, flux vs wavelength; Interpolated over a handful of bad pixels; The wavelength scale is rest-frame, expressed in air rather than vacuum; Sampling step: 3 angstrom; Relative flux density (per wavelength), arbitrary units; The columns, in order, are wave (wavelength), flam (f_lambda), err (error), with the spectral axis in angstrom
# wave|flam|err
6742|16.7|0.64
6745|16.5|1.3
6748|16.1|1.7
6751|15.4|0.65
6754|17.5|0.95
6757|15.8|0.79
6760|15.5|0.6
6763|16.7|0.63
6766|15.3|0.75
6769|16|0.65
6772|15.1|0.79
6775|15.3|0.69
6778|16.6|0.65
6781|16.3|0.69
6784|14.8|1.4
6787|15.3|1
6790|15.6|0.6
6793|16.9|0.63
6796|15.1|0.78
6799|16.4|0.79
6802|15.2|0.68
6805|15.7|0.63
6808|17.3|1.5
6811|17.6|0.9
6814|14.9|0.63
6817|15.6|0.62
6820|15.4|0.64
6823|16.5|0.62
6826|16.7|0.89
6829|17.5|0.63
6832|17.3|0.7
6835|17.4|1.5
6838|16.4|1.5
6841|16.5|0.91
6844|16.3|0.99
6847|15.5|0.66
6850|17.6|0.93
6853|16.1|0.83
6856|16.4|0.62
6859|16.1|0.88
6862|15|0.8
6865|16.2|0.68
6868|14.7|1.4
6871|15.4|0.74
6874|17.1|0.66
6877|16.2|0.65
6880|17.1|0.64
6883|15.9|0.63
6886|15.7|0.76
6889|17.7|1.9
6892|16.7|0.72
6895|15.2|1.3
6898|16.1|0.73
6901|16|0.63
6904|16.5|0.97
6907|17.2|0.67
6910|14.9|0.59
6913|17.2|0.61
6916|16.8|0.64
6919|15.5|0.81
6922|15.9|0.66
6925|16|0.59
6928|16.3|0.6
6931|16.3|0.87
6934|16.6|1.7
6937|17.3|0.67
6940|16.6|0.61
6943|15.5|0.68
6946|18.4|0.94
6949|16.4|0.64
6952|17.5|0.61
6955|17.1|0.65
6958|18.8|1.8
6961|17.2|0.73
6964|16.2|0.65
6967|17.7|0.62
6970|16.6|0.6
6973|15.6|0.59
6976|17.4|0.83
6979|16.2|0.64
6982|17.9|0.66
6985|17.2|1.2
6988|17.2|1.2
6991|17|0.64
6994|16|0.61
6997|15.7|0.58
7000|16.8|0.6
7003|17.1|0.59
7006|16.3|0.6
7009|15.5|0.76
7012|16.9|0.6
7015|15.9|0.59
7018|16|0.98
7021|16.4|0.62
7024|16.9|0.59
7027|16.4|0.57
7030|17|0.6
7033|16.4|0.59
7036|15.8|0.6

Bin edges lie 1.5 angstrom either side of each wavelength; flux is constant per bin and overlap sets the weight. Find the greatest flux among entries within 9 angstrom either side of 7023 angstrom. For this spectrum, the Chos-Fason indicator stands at 17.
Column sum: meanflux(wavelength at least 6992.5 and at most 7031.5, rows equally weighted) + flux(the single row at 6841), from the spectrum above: 32.9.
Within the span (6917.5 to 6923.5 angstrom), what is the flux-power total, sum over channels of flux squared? 493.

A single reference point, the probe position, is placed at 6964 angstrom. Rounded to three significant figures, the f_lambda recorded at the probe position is 16.2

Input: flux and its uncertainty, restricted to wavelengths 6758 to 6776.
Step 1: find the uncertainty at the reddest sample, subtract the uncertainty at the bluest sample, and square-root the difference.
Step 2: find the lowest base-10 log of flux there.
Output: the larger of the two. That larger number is 1.18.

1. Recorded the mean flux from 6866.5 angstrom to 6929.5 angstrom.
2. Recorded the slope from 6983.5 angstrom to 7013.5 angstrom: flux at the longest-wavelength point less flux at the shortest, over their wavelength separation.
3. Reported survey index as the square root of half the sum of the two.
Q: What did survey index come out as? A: 2.84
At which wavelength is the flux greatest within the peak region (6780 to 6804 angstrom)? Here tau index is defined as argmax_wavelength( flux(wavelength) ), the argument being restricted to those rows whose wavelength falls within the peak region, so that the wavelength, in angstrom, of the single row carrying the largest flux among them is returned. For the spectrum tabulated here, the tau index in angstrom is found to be 6793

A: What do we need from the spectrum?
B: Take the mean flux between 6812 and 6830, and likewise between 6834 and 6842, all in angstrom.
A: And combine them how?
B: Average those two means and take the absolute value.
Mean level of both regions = 16.4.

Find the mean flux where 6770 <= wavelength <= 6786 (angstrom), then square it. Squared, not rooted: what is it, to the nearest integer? 244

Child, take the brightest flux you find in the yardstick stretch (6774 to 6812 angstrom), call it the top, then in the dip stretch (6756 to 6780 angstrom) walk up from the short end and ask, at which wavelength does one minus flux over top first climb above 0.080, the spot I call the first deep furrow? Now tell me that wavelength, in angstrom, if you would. 6757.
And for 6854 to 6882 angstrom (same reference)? 6859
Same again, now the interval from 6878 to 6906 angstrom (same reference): 6883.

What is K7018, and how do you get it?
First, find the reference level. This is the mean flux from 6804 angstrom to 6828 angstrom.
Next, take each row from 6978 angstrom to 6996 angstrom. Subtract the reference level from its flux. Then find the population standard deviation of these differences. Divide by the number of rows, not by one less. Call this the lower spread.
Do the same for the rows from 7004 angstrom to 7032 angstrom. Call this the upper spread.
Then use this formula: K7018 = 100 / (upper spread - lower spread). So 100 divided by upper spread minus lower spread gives -613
